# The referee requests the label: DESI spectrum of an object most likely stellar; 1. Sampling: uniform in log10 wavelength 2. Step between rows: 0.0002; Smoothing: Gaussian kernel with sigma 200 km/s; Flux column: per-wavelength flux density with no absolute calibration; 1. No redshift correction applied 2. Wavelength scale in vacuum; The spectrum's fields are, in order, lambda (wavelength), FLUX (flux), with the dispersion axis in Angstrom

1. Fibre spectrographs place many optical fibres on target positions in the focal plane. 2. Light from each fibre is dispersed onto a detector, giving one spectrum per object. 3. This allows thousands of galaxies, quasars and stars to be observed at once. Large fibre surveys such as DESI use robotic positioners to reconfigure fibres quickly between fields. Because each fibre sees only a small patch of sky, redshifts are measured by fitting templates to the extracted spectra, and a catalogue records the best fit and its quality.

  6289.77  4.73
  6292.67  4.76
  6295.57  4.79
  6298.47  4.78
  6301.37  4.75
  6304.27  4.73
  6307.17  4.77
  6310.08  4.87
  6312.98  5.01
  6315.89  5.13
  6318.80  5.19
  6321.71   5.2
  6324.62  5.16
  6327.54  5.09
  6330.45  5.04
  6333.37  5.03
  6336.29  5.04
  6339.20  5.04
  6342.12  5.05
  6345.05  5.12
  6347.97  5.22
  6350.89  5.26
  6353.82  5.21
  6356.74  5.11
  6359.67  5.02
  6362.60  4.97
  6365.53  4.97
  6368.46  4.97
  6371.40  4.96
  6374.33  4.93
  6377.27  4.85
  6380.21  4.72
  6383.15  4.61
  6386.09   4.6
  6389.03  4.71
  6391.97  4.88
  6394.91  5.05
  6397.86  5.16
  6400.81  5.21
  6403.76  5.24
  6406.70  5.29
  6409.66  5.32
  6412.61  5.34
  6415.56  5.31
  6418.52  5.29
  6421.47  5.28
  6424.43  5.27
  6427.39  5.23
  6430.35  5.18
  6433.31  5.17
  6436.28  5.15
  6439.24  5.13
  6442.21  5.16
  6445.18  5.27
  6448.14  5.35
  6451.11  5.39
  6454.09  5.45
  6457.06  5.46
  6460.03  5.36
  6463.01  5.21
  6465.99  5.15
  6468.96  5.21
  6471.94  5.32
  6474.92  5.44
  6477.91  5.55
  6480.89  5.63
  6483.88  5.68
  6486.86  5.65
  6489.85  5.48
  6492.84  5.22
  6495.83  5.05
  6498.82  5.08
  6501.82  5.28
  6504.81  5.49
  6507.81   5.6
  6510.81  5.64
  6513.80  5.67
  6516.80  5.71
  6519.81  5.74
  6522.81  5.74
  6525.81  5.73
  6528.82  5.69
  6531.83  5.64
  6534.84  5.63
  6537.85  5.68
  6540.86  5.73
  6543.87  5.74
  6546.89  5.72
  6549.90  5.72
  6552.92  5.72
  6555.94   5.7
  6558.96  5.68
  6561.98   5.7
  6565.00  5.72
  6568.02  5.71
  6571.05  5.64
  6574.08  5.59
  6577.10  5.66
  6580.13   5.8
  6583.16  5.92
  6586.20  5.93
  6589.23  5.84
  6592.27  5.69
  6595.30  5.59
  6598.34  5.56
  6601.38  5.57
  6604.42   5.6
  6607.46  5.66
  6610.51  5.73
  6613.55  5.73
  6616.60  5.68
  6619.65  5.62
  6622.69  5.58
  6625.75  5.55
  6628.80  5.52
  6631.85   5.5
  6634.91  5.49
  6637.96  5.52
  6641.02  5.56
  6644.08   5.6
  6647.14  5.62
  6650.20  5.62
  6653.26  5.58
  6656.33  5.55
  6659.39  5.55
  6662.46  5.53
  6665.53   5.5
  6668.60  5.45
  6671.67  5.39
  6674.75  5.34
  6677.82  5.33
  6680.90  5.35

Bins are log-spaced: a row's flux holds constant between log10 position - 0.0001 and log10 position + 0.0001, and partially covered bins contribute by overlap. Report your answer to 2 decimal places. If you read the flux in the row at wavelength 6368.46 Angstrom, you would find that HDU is 4.97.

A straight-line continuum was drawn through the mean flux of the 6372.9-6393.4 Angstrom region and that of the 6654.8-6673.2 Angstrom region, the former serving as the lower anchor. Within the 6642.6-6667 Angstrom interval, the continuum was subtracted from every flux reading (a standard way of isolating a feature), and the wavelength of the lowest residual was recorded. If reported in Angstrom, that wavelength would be 6665.53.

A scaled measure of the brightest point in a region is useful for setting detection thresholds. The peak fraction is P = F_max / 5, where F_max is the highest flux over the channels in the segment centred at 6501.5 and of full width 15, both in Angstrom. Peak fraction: 1.12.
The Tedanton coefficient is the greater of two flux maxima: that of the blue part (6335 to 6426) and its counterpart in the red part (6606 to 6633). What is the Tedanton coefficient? 5.73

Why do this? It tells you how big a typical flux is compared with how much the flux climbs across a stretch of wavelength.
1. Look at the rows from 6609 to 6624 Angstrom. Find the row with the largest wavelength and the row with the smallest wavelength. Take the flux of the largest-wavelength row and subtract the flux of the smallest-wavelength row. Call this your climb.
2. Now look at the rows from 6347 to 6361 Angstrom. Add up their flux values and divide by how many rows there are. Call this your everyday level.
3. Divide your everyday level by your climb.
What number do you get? -34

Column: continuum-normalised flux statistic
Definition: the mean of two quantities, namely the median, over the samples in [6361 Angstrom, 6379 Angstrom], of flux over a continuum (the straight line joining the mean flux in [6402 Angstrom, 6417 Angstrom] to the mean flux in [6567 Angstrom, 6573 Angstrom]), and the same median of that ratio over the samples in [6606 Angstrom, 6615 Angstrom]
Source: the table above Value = 0.97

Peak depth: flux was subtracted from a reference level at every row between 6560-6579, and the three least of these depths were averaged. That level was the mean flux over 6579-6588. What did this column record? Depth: 0.2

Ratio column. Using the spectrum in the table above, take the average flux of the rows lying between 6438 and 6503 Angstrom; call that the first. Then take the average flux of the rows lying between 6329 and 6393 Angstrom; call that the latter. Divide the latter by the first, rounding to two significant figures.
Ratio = 0.93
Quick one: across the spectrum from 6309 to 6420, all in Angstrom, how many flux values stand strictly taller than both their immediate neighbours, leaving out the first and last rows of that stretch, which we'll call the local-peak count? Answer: 3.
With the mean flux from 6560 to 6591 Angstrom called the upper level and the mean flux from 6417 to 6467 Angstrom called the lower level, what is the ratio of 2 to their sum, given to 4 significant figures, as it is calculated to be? 0.1816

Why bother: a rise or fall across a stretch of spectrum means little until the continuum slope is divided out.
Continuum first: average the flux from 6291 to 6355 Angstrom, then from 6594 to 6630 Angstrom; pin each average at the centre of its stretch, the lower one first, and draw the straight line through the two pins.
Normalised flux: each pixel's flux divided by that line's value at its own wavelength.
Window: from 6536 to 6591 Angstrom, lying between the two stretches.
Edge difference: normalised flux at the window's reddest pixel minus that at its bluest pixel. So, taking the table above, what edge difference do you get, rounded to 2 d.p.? 0.01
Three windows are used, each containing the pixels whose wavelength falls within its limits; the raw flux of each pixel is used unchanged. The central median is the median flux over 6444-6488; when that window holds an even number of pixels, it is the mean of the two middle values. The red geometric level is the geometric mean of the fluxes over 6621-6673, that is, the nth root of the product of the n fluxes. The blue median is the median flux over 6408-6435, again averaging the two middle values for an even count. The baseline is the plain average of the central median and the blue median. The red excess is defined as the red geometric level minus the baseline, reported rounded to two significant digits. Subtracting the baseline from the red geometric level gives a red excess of 0.20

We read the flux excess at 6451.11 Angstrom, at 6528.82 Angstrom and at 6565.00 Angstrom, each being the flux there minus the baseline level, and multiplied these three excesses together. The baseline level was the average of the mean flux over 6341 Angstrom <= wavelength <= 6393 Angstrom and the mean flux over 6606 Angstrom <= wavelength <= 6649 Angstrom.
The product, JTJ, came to 0.021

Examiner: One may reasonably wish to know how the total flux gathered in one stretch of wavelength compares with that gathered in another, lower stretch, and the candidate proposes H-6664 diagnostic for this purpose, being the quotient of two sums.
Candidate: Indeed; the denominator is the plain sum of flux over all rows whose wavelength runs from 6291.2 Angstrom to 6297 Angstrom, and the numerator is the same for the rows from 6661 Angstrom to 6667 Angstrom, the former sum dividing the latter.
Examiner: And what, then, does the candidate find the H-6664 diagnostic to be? 1.15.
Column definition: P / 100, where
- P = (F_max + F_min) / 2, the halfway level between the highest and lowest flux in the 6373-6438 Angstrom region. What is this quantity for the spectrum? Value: 0.050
